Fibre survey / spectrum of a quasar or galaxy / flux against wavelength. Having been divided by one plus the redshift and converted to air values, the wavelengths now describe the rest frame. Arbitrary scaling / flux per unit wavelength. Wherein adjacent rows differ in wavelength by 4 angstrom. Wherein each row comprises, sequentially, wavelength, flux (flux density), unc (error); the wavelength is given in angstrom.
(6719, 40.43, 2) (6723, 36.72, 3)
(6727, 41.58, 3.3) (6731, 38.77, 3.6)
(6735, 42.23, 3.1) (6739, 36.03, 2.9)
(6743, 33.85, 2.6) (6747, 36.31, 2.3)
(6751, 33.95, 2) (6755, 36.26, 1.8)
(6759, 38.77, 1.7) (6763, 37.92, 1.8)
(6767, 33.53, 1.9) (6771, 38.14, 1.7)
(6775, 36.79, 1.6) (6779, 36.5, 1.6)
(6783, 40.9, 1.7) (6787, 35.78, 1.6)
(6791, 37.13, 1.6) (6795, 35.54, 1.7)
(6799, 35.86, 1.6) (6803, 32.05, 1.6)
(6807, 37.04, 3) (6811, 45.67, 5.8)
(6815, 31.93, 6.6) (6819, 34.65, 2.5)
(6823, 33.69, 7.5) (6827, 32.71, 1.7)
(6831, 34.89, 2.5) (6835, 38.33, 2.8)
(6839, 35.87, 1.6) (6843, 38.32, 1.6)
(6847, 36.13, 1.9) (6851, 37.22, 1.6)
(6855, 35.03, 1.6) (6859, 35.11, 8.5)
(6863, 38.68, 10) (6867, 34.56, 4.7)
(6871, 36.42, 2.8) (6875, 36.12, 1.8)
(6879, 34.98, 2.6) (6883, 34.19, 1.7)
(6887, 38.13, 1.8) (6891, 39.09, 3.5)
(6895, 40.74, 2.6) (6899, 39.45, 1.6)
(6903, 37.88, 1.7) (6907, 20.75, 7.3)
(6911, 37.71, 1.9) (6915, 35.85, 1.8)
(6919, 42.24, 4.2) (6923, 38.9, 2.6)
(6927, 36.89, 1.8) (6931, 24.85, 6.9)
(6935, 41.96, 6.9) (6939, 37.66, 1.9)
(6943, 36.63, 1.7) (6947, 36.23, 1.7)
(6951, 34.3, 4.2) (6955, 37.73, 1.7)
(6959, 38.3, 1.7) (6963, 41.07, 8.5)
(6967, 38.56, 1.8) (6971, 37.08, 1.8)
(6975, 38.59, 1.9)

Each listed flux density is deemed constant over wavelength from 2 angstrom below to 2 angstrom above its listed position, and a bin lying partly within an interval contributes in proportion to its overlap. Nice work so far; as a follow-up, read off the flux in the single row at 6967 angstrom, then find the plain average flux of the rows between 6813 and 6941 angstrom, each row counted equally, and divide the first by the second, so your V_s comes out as 1.07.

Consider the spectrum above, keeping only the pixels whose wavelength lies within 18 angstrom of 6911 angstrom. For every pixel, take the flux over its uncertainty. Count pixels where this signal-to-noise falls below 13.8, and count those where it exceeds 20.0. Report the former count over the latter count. 0.7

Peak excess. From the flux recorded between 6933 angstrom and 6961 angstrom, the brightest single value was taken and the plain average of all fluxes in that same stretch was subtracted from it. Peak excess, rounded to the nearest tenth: 4.4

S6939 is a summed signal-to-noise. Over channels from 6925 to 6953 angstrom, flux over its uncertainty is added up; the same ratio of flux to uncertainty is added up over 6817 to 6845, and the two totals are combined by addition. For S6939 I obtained 213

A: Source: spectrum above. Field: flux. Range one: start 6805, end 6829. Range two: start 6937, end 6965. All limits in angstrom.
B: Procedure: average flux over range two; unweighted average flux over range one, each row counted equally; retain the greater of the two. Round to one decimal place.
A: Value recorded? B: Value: 37.4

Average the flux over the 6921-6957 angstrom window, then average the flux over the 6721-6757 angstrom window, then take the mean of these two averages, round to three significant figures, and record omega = 36.7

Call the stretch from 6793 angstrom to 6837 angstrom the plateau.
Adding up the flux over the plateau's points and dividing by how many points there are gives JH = 35.7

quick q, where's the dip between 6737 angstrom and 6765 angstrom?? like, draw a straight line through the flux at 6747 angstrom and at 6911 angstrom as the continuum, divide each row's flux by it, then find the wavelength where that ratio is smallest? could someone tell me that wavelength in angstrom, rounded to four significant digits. 6743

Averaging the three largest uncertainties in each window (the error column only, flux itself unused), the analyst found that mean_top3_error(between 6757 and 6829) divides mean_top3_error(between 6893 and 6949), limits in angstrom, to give 1.1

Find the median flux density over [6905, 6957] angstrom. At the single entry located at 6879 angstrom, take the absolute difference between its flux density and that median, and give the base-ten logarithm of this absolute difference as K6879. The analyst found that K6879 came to 0.3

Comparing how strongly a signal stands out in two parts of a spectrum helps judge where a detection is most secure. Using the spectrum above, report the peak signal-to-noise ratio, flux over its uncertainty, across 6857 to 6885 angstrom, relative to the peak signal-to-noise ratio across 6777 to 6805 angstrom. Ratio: 0.84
